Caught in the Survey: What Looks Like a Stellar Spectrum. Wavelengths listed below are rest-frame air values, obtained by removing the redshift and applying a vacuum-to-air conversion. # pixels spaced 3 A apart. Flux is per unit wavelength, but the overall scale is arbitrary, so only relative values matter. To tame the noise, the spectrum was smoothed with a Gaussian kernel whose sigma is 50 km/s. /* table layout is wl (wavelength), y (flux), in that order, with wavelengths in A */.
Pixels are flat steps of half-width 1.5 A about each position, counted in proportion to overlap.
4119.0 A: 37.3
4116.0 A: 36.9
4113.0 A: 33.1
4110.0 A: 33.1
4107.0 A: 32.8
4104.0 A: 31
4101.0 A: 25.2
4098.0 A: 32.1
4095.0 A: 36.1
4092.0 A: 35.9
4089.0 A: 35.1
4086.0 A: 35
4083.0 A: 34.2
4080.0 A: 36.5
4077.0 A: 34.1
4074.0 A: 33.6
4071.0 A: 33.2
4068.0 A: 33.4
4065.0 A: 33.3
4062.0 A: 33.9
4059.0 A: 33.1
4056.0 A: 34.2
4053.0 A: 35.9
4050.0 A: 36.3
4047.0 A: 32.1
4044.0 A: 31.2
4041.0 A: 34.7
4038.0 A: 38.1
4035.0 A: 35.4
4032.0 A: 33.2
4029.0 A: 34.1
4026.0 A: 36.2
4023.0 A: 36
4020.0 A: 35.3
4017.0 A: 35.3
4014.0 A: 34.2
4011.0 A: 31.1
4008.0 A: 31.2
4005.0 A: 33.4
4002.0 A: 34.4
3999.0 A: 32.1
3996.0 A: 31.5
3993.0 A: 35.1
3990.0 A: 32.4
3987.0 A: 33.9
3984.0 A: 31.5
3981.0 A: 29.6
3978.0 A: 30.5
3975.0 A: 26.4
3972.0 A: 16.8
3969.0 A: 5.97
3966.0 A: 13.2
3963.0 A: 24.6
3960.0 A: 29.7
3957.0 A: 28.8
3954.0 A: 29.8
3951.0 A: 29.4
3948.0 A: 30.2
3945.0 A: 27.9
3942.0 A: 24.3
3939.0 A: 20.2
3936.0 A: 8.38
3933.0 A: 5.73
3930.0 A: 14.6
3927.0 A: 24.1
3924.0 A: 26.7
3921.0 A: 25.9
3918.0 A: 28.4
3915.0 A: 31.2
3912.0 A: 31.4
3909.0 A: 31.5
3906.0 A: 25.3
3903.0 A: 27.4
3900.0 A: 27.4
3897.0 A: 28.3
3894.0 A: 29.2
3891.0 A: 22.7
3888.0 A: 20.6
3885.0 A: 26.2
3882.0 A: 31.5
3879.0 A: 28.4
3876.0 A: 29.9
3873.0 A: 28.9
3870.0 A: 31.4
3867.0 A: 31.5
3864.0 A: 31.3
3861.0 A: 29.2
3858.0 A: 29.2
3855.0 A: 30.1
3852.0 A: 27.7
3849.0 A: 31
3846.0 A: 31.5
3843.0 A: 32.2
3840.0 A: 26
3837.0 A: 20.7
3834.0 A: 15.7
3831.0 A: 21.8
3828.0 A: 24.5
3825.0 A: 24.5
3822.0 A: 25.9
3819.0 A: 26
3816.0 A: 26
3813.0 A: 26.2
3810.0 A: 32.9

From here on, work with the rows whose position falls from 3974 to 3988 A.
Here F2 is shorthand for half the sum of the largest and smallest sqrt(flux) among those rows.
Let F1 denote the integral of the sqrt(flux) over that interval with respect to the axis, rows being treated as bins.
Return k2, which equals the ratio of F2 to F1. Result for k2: 0.0711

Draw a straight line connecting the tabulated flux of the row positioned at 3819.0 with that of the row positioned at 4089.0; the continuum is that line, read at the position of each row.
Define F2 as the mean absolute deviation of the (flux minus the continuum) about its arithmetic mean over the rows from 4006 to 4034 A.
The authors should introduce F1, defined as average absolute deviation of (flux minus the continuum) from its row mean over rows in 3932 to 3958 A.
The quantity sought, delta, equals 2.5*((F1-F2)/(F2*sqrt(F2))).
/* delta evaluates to 8.1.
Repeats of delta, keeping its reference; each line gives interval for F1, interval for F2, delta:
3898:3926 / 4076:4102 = -0.3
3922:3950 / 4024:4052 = 5.9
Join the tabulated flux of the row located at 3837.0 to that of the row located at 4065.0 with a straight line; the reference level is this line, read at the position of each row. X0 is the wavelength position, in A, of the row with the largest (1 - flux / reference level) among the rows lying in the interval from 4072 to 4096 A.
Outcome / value 4074.0 A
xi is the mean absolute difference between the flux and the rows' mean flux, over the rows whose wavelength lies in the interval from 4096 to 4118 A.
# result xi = 2.2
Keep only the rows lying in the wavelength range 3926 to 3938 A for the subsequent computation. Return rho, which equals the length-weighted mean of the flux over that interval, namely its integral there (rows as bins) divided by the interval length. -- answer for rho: 13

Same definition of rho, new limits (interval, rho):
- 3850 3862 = 29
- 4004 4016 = 33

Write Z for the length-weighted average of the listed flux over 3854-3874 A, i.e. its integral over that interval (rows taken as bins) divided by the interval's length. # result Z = 30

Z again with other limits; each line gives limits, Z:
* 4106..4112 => 33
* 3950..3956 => 30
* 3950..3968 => 25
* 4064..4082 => 34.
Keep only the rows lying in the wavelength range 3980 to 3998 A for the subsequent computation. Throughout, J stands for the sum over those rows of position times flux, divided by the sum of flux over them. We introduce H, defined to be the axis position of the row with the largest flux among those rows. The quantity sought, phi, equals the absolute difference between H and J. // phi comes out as 4.4 A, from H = 3993.0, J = 3988.6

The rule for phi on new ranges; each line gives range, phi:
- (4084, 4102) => 1.9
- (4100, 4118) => 7.0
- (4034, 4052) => 4.4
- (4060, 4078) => 7.5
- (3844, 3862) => 7.4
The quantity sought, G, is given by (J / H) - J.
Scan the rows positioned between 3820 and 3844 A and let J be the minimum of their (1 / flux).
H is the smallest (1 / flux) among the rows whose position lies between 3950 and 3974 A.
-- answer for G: 0.89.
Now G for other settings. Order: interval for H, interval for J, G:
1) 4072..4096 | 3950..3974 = 1.19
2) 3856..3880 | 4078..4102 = 0.84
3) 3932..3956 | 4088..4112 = 0.81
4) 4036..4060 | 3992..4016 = 1.06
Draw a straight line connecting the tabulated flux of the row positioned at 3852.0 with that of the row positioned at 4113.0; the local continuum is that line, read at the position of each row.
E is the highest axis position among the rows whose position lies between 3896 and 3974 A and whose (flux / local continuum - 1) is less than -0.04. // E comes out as 3972.0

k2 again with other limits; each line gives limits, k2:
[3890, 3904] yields 0.0698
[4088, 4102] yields 0.0686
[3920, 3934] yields 0.0626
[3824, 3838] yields 0.0691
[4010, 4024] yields 0.0705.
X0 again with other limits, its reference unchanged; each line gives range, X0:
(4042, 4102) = 4101.0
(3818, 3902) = 3834.0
